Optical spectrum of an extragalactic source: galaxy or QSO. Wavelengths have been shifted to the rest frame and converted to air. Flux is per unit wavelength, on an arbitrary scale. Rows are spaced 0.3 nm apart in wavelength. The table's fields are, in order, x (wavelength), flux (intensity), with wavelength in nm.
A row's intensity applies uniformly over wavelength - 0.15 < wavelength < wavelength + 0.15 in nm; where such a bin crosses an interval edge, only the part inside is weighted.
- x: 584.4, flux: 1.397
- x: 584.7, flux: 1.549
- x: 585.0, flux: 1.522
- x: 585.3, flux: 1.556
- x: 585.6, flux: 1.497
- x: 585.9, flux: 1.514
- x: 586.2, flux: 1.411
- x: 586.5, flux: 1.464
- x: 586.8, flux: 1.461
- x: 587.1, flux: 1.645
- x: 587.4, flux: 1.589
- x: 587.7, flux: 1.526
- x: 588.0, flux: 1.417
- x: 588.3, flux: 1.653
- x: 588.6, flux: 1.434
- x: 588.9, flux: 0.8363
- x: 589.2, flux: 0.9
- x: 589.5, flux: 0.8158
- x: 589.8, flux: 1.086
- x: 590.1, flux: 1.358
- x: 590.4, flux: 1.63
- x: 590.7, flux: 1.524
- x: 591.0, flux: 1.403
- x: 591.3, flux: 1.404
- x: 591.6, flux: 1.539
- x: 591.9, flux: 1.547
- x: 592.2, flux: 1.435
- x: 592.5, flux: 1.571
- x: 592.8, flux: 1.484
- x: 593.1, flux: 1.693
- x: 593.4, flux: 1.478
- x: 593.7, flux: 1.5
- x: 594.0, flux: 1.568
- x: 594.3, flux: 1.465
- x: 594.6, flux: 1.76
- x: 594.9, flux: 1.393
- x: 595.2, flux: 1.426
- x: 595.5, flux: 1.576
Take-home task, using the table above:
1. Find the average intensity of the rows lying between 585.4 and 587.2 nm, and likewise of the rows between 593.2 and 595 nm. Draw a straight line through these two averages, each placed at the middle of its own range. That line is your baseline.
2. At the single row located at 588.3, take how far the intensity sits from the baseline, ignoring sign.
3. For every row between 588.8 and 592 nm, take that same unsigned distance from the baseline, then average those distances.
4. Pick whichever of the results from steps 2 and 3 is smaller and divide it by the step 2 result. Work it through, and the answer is 1.00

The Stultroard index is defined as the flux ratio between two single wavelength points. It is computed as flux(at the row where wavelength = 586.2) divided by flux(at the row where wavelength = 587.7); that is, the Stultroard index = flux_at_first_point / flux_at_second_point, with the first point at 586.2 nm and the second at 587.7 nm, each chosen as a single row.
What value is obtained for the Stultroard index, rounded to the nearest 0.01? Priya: 0.92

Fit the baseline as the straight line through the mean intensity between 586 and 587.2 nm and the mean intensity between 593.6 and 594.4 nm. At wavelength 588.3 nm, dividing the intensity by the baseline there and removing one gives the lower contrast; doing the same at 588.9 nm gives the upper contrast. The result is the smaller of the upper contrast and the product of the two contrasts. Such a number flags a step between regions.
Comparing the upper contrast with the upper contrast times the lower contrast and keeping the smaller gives -0.44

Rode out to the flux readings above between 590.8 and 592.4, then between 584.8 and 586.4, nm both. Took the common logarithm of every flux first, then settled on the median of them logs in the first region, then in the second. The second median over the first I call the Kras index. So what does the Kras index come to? 1.15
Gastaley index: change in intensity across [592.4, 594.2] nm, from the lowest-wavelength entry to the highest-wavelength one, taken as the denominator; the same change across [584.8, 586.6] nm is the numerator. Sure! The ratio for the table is 19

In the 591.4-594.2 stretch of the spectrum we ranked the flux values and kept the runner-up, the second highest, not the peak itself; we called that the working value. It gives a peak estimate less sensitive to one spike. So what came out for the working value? 1.571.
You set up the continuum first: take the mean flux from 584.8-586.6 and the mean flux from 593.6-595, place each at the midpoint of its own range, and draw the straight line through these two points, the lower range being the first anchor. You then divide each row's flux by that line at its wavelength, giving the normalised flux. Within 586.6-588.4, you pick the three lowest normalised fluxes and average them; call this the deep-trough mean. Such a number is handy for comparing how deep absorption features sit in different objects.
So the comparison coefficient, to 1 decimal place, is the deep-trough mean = 1.0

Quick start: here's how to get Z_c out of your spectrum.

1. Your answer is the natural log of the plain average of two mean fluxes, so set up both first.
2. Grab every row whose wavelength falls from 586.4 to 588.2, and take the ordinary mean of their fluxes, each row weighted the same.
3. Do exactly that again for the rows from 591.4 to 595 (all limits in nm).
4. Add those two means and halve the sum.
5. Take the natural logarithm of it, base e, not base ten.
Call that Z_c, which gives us 0.42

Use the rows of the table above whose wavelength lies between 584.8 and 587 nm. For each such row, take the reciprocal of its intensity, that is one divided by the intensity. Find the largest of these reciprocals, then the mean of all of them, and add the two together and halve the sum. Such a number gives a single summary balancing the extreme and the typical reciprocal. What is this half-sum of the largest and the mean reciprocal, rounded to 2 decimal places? 0.69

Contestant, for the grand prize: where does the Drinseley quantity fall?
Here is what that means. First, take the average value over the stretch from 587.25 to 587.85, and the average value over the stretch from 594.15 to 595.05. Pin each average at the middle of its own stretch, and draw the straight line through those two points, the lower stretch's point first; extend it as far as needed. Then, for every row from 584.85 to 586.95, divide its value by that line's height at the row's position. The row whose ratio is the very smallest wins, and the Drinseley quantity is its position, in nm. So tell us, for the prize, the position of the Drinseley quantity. 586.2 nm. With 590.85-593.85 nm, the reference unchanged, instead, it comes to 591.0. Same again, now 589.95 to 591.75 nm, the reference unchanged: 590.1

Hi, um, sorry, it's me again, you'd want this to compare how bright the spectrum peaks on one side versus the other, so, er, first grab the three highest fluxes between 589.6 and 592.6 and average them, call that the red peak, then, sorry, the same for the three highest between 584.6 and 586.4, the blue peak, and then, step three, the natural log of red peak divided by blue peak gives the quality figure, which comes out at 0.03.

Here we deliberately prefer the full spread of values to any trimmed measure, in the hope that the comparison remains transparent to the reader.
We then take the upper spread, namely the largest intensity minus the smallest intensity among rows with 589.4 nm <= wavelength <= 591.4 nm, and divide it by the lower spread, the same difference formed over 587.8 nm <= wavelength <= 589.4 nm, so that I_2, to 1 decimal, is 1.0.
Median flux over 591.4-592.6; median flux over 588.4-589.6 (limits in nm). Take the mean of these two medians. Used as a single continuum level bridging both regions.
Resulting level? 1.21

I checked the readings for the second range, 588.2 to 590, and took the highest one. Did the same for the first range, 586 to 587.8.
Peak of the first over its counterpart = 1.00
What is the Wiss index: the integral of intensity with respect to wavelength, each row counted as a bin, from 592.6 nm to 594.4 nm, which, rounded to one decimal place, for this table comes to 2.8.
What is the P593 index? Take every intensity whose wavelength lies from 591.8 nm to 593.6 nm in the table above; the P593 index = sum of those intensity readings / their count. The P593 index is 1.53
